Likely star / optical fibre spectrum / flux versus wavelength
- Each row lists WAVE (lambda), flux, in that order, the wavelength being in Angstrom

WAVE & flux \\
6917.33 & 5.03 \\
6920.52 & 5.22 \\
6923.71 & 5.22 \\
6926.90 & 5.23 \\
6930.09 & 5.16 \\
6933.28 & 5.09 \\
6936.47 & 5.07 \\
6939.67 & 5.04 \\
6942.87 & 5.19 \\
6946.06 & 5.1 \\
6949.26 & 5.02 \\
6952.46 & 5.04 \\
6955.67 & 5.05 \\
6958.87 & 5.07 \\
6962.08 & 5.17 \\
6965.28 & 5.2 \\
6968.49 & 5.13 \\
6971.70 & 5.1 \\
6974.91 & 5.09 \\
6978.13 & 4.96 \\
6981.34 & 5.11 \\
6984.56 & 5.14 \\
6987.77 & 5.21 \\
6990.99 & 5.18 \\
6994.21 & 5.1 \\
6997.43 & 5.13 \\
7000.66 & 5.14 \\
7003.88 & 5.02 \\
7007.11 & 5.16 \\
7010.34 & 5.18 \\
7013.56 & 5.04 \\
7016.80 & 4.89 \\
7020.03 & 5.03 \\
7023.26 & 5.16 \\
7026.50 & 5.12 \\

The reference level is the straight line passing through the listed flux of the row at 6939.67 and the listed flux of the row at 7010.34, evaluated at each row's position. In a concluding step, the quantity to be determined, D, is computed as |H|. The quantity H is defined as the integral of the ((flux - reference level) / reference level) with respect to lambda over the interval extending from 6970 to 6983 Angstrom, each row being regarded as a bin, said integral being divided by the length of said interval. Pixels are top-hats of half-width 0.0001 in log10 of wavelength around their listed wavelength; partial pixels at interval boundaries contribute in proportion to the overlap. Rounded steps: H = -0.009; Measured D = 0.009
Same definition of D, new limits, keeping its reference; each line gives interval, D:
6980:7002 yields 0.001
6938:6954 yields 0.005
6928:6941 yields 0.013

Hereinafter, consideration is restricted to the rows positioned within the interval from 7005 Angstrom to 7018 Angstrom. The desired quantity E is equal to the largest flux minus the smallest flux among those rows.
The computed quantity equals 0.29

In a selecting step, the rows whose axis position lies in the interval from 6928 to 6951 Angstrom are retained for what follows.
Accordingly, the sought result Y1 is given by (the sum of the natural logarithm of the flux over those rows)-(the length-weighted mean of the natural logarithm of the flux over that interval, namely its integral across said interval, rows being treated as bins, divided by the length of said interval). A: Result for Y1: 9.77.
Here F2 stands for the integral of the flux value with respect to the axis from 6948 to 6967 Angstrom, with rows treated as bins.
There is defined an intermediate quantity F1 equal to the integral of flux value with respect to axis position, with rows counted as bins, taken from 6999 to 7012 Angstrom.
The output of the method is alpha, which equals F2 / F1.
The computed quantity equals 1.5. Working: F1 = 67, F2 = 97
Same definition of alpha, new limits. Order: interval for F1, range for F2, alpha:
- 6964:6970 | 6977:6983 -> 1.0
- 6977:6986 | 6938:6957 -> 2.1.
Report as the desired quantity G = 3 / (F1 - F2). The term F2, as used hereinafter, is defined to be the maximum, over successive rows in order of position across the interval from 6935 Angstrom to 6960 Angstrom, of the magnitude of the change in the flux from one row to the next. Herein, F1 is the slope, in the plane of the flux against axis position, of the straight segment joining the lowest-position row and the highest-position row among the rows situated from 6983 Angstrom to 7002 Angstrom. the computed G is -20.0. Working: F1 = 0.000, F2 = 0.150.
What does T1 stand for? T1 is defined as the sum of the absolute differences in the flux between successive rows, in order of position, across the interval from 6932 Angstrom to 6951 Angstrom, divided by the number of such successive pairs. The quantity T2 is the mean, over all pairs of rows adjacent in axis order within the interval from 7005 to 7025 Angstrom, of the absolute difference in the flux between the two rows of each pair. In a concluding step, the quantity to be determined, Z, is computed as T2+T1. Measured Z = 0.190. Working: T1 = 0.074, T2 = 0.116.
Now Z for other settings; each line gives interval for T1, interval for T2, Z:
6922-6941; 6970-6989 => 0.118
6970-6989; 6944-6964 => 0.124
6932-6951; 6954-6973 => 0.124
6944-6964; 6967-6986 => 0.116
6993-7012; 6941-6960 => 0.108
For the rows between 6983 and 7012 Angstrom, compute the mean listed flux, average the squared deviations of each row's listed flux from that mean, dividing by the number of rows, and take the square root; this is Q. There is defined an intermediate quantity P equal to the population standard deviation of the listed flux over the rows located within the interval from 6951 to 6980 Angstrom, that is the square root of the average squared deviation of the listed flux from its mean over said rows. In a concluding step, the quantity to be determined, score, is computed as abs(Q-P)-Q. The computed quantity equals -0.037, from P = 0.068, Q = 0.052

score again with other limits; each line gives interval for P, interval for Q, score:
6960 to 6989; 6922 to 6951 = -0.070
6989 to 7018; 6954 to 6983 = -0.042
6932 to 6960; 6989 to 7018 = -0.047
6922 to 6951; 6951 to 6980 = -0.062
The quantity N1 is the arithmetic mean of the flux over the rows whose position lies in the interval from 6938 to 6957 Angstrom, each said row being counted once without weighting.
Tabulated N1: 5.07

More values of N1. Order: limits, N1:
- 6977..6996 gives 5.12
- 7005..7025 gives 5.08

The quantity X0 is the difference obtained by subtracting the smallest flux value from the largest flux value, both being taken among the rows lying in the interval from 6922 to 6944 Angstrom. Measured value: 0.190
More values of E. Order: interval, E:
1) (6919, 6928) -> 0.01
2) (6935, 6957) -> 0.17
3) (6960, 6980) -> 0.24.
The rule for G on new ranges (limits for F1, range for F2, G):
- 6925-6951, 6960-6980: -21.5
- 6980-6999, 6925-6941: -43.6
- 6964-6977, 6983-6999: -32.8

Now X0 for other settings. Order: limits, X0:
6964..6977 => 0.110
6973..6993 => 0.250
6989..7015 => 0.160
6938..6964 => 0.170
